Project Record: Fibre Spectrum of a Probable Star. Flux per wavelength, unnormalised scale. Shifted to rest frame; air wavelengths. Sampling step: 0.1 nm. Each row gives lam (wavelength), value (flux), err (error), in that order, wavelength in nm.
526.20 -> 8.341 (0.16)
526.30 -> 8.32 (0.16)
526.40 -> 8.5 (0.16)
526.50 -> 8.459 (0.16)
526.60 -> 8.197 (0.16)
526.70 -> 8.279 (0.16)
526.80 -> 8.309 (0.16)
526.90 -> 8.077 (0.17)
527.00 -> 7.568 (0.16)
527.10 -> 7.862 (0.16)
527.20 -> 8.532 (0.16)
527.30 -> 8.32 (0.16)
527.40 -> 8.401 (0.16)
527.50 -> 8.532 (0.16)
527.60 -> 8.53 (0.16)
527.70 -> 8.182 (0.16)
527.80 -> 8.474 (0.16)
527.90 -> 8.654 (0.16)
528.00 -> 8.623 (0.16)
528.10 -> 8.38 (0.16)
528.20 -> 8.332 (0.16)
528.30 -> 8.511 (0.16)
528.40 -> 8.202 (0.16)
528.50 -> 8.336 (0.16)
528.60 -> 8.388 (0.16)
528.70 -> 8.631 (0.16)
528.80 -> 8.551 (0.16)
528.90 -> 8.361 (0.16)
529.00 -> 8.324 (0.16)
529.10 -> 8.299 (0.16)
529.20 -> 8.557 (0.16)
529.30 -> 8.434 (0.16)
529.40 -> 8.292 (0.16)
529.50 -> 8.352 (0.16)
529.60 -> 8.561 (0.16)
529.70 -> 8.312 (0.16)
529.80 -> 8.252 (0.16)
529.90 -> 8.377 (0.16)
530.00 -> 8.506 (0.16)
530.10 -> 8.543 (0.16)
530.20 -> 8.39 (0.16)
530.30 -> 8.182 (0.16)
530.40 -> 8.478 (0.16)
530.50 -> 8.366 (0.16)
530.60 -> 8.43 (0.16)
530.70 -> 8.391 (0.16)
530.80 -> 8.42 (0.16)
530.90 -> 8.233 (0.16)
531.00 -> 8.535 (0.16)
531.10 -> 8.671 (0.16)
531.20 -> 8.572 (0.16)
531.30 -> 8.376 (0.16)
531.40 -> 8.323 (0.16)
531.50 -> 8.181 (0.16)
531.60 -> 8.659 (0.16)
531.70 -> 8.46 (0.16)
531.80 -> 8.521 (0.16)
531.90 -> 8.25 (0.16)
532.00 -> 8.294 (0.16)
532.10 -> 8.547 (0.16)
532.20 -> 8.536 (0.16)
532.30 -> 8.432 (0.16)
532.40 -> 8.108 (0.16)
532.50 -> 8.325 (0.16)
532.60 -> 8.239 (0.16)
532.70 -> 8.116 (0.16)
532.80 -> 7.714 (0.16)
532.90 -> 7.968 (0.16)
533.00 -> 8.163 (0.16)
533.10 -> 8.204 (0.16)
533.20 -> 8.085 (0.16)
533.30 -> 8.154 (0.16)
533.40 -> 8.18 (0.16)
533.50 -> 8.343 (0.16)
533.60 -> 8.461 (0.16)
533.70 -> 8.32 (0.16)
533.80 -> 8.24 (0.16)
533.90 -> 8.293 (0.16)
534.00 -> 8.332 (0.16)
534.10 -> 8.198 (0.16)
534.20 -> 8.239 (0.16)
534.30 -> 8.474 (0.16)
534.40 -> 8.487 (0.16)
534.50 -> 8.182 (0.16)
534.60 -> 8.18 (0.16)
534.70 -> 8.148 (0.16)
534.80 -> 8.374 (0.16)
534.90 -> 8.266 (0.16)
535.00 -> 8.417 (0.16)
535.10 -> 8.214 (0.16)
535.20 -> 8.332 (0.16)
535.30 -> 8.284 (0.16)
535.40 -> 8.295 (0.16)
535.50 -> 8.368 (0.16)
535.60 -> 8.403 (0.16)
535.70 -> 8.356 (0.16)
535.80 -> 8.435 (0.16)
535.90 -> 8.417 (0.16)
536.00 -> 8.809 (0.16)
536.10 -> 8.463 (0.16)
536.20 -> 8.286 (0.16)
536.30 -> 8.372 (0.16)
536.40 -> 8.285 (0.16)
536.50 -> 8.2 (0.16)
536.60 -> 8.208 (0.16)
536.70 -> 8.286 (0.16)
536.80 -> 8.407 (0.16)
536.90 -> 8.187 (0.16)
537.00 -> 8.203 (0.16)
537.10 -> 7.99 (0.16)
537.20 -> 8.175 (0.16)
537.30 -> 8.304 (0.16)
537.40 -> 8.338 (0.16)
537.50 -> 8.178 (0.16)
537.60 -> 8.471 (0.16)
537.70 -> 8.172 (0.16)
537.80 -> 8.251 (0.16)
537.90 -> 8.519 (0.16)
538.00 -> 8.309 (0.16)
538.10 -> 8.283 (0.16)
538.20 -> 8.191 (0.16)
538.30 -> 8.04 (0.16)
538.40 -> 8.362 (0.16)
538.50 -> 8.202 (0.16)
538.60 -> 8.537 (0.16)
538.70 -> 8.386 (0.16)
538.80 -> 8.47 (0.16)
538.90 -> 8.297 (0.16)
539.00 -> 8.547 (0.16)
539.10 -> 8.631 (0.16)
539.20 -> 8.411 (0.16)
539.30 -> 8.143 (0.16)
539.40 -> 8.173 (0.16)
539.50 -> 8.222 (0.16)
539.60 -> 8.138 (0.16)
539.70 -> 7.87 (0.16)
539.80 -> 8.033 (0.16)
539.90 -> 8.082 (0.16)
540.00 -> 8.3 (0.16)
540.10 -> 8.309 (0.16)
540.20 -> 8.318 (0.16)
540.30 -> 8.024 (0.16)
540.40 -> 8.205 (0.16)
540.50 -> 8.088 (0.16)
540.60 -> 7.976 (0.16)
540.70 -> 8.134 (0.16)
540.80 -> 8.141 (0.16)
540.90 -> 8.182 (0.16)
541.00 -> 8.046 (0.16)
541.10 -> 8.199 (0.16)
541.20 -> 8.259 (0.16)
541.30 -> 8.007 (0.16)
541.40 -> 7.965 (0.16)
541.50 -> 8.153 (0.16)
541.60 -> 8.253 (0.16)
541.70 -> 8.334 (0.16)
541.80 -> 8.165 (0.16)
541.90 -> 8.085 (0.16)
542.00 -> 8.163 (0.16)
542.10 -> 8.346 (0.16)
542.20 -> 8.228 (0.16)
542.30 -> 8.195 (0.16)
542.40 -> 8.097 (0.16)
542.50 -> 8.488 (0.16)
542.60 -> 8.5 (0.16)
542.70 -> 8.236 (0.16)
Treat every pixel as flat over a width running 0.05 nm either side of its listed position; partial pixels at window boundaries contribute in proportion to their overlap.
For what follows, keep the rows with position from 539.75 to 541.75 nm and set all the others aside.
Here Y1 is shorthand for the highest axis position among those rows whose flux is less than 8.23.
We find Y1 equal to 541.50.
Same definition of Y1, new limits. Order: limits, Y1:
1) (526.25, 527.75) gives 527.70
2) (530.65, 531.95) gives 531.50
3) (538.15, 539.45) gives 539.40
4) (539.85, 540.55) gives 540.50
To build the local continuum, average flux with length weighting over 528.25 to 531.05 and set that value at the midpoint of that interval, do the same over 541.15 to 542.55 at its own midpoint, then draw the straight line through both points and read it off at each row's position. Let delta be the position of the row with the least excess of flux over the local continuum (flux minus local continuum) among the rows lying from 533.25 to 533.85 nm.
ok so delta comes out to 533.30 nm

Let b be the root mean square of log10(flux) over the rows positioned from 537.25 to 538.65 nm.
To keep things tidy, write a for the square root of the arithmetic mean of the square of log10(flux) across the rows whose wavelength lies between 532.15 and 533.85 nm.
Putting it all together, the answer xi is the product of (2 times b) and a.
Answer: 1.68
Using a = 0.914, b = 0.919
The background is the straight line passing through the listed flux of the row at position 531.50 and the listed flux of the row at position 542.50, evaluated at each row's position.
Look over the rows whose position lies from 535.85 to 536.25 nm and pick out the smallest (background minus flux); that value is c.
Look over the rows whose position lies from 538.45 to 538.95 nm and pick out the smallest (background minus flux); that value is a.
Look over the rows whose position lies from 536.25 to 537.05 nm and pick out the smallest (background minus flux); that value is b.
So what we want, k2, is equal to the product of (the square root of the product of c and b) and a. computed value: -0.031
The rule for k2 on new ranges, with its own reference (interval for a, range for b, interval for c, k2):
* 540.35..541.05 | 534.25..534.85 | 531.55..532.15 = 0.073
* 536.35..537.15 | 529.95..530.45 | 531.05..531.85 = -0.035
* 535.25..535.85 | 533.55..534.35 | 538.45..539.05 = -0.025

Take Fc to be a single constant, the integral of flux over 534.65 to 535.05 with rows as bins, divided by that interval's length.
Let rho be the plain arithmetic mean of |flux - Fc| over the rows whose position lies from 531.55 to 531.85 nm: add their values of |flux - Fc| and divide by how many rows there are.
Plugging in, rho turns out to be 0.245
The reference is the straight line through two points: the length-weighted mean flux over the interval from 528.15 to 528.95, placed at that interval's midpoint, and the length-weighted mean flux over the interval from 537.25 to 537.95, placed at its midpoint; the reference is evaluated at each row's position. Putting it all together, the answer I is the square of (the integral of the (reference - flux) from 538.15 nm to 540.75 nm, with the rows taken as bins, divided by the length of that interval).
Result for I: 0.0043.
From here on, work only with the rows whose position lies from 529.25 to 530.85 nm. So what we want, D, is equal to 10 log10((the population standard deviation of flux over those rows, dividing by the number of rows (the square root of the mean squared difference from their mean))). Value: -10.0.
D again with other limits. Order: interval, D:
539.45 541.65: -9.2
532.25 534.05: -7.7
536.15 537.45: -9.9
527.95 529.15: -8.9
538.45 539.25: -8.8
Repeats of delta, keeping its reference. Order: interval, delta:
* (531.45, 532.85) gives 532.80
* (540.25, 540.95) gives 540.60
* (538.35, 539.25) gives 538.50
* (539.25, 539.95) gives 539.70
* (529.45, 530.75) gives 530.30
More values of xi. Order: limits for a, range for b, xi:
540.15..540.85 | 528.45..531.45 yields 1.68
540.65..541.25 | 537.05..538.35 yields 1.67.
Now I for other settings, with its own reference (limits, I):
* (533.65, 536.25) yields 0.0001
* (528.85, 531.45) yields 0.0001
